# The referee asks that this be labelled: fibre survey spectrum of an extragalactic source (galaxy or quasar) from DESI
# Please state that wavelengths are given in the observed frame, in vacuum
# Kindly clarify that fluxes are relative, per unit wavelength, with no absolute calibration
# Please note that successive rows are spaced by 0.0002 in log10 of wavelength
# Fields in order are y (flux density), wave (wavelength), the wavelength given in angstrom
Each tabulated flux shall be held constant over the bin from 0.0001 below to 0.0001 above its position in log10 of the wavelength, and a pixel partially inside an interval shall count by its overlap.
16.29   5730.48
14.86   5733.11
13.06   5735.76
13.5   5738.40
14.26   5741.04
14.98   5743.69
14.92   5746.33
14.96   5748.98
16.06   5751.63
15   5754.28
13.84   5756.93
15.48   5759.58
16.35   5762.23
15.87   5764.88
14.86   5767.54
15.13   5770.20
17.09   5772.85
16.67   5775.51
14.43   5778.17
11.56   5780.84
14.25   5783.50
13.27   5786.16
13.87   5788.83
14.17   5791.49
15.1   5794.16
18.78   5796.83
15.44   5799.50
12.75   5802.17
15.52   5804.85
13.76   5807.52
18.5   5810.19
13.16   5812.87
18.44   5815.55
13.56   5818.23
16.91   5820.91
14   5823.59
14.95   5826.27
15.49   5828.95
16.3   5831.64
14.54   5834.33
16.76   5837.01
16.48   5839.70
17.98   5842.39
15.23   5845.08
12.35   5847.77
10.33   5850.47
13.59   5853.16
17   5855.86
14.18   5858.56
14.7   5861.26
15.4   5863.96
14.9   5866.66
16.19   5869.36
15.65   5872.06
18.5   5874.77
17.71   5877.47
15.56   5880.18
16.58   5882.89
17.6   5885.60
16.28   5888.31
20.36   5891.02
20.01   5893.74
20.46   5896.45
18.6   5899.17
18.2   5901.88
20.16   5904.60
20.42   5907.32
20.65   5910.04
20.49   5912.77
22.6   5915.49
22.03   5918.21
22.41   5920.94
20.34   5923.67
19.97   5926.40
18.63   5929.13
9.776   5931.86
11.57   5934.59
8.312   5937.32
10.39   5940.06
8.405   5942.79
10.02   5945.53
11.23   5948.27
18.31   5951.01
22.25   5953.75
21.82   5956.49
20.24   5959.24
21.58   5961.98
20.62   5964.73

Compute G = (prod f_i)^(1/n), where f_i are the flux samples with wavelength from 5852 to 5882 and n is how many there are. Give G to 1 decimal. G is 15.7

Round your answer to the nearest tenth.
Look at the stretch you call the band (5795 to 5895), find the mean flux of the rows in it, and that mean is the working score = 15.8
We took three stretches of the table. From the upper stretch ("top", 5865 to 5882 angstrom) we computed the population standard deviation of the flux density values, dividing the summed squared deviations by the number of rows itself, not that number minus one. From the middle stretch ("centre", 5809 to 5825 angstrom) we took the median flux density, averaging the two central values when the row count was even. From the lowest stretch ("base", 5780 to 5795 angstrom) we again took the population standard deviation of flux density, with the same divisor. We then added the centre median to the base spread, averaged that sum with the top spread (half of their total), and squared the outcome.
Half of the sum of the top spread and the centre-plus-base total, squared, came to 79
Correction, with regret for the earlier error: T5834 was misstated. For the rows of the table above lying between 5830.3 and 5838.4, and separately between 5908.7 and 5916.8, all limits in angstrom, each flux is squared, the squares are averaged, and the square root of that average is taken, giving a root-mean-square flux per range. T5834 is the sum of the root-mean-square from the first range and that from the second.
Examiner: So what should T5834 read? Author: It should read 37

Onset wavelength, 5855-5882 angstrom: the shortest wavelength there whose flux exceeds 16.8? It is 5855.86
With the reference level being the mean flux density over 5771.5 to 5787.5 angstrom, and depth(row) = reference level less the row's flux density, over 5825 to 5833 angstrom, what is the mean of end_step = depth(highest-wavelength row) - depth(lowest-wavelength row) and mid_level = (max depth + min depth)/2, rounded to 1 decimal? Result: -1.2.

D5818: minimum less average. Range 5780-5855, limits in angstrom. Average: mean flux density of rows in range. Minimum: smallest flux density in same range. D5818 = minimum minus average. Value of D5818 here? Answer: -4.6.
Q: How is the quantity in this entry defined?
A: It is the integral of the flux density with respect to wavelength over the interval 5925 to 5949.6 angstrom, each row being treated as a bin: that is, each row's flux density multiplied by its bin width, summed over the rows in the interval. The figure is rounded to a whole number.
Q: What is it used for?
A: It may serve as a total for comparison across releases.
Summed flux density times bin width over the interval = 296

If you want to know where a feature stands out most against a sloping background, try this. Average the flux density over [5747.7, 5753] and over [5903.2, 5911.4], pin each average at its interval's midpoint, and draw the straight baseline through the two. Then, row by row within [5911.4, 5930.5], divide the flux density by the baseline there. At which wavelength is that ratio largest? 5915.49 angstrom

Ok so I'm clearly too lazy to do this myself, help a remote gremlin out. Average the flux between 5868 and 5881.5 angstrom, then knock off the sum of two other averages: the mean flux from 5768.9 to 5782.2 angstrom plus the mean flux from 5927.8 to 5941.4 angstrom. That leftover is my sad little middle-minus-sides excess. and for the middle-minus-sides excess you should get -10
